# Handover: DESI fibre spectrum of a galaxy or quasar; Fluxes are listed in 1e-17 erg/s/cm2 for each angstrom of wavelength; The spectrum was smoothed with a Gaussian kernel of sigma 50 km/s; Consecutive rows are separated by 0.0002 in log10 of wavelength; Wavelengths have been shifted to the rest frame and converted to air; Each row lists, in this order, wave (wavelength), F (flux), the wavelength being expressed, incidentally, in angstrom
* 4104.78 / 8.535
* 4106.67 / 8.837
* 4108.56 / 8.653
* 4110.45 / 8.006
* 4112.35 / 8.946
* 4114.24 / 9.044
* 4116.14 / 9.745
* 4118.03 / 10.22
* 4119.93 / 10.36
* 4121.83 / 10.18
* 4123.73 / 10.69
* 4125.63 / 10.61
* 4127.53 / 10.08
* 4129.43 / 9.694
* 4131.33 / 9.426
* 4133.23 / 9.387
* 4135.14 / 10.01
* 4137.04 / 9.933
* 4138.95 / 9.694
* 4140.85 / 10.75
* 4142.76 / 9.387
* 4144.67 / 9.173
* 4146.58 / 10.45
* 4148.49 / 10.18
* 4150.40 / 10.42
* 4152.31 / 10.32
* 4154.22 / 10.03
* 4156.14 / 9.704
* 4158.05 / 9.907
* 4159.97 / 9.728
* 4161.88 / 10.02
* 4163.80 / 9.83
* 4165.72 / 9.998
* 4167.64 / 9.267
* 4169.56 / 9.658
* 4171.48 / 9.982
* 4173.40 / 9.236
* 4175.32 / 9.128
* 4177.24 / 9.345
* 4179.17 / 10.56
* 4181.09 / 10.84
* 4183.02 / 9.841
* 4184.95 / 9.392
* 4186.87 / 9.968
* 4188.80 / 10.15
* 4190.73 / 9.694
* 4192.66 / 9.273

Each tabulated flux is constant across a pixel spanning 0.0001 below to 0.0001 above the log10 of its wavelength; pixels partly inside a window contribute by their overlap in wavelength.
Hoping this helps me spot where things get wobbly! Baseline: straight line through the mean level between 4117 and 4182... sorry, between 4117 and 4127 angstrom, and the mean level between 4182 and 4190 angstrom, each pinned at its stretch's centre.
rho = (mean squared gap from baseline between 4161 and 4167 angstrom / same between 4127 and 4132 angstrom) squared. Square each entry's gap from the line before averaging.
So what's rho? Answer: 0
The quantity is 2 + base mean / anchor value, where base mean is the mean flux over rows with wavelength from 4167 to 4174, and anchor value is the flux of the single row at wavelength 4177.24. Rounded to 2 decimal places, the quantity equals 3.02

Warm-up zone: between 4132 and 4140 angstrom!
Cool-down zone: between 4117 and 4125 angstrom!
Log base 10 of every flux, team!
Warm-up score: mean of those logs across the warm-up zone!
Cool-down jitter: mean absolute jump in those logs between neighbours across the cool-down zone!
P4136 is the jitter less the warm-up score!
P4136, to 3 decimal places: -0.978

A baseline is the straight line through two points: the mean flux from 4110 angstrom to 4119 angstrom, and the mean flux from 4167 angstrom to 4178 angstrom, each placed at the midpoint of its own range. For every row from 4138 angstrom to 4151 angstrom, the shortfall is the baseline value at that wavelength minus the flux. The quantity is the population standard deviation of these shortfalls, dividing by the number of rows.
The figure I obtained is 0.55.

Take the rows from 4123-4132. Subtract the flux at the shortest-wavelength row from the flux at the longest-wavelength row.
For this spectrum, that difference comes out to -1.3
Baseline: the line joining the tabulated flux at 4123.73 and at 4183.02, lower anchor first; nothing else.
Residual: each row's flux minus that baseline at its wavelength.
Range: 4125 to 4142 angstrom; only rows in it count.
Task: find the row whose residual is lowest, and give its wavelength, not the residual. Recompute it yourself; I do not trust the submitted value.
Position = 4133.23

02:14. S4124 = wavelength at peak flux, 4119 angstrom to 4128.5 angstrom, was 4123.73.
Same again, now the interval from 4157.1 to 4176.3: 4161.88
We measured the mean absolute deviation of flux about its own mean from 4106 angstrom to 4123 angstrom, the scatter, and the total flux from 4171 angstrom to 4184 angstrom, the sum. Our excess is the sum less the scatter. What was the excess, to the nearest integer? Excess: 68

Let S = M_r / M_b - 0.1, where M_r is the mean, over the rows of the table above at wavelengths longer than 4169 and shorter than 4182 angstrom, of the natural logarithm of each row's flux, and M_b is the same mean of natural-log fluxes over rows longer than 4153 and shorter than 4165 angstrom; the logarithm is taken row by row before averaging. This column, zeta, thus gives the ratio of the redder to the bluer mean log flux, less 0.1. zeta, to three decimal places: 0.897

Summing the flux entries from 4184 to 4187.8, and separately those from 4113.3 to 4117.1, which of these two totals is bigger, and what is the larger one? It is 19.4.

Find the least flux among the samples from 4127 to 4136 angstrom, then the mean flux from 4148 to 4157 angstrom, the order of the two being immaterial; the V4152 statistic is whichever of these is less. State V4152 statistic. 9.4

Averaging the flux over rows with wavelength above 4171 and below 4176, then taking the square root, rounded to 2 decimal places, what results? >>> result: 3.07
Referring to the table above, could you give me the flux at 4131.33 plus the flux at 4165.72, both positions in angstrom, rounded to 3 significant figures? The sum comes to 19.4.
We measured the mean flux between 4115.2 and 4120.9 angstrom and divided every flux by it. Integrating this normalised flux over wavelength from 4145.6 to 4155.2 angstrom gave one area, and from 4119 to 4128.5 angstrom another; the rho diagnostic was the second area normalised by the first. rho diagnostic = 1.00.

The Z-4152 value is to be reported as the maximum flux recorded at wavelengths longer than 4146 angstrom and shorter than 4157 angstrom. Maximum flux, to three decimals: 10.450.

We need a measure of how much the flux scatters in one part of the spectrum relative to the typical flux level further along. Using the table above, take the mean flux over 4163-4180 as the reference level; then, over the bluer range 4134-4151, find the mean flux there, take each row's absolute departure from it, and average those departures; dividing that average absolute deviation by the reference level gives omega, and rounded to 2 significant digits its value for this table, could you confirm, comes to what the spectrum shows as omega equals 0.042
